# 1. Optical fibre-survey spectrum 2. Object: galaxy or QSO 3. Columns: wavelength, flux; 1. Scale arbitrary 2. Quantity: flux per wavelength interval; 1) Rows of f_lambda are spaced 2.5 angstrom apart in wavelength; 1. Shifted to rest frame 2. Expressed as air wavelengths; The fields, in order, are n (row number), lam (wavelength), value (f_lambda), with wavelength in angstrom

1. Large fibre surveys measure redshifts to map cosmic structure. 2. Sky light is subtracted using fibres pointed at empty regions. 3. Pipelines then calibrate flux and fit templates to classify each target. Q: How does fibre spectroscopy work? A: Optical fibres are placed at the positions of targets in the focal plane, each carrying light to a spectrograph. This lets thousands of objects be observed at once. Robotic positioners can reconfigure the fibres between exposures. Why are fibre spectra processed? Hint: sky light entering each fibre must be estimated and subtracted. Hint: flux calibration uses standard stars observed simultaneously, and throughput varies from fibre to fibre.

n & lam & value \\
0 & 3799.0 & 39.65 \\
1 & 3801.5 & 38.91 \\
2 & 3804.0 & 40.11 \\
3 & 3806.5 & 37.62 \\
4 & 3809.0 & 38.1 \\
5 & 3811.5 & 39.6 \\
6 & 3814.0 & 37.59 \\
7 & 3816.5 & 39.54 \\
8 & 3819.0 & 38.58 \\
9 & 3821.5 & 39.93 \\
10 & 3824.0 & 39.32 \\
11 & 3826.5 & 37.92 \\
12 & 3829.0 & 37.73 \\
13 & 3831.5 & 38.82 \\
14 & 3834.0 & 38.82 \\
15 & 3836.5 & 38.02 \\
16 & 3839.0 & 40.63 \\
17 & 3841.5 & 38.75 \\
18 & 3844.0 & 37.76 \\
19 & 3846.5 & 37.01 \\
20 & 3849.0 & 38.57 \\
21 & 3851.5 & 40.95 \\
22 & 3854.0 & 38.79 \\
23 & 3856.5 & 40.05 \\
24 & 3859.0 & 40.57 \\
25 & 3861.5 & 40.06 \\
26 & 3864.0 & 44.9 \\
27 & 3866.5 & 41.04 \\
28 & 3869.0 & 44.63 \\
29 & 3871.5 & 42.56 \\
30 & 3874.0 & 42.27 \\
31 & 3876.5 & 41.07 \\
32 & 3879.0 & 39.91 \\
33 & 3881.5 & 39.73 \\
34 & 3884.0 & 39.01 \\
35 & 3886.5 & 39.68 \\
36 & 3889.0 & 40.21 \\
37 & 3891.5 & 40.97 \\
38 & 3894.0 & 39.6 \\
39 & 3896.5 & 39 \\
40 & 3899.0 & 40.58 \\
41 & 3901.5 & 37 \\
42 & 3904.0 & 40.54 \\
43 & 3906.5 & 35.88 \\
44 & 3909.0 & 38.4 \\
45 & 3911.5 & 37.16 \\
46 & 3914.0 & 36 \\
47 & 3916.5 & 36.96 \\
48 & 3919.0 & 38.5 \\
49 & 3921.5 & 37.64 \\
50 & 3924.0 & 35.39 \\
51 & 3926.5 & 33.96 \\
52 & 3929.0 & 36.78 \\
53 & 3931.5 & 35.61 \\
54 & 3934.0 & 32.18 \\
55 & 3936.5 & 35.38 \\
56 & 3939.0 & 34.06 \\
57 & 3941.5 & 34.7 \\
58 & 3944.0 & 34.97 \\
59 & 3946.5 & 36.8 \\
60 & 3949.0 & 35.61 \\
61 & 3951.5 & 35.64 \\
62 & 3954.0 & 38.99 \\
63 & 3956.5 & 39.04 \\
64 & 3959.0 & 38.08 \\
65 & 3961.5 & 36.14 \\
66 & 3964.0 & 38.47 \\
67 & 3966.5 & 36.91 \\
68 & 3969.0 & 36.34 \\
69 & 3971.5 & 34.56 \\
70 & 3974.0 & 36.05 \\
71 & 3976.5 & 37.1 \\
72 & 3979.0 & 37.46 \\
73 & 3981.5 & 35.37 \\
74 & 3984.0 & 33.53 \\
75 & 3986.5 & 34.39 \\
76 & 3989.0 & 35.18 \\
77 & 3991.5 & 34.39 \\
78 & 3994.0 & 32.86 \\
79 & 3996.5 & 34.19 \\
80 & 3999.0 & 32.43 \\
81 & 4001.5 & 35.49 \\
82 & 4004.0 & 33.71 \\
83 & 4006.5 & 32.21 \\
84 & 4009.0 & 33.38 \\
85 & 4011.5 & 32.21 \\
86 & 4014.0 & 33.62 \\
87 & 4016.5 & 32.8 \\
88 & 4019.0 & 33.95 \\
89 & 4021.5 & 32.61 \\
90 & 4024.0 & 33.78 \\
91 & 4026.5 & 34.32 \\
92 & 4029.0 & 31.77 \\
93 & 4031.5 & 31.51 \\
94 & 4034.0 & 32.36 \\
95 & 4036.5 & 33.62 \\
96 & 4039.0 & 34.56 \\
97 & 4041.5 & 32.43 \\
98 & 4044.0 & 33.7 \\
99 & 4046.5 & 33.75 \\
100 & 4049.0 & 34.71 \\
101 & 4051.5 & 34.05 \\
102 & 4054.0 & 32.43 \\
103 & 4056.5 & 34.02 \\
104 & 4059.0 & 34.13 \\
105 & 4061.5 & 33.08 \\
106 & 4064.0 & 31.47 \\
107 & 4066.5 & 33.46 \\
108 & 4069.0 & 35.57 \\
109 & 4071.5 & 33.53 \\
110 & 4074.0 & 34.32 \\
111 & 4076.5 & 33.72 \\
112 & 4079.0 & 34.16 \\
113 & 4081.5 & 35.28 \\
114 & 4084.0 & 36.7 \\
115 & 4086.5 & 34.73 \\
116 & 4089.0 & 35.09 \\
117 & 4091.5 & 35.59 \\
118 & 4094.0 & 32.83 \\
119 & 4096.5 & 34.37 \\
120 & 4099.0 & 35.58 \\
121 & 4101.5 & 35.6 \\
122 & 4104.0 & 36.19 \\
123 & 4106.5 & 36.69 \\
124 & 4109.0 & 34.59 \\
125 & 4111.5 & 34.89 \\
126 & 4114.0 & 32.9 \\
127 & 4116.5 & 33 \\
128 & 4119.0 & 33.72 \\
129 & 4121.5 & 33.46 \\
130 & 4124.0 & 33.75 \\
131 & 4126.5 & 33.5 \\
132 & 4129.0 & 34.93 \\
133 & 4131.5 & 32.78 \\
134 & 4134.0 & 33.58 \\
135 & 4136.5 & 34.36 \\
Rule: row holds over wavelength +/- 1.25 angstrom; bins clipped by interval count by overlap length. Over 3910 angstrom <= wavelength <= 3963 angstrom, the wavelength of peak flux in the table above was 3956.5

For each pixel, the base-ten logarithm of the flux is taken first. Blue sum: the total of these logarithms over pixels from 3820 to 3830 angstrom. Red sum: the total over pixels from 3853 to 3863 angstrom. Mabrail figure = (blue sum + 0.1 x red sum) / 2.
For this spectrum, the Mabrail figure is 3.50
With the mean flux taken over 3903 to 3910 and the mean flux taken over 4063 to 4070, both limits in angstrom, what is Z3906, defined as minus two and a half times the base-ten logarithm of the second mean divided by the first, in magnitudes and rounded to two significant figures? 0.14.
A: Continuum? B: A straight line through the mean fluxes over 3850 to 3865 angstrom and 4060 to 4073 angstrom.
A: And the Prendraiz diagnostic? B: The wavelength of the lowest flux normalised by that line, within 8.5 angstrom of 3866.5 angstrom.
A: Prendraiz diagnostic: 3861.5 angstrom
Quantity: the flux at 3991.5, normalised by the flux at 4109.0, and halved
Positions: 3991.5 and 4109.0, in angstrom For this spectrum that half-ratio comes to 0.497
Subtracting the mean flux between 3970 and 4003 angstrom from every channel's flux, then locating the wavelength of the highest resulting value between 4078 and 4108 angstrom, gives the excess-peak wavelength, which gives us 4084.0 angstrom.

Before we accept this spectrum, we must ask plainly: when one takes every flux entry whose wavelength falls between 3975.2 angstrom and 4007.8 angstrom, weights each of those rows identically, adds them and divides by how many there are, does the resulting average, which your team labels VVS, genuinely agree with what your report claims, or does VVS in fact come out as 34.5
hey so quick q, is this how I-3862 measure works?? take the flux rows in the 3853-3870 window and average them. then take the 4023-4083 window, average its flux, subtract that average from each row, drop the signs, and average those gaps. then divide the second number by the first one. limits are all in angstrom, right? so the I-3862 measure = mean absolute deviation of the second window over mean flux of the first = 0.0203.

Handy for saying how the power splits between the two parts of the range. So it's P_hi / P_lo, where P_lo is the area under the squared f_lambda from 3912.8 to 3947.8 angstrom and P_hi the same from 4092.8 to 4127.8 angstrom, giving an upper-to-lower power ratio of 0.93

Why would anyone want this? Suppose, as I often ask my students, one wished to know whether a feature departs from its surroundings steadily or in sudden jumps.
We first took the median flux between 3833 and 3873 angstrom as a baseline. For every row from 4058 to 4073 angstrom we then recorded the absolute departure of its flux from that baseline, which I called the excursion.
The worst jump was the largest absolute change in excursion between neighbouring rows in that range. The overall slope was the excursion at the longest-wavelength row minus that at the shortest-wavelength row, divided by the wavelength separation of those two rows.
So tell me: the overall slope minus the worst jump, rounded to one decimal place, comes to -2.1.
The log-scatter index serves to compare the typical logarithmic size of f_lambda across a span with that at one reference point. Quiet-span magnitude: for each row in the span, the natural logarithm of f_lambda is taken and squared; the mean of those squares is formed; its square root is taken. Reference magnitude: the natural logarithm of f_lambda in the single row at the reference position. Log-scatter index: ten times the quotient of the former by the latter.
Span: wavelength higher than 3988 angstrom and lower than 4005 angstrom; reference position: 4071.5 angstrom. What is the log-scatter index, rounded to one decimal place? 10.0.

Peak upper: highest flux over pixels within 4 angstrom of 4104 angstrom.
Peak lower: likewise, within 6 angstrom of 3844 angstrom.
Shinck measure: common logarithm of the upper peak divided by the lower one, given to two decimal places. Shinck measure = -0.04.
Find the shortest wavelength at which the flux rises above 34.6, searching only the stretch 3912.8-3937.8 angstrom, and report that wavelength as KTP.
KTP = 3914.0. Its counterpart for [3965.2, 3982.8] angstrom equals 3966.5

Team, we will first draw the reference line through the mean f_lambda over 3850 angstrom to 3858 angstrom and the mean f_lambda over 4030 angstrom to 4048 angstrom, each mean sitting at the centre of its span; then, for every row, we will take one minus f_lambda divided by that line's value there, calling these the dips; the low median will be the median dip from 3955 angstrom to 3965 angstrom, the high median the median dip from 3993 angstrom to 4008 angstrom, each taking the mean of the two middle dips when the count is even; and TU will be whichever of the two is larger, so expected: 0.038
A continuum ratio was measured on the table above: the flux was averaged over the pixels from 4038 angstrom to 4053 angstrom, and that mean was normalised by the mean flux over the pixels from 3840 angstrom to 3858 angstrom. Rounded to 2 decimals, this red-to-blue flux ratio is 0.87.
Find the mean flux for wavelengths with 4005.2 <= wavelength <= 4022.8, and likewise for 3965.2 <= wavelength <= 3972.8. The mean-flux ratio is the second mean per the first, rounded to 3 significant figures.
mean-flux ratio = 1.09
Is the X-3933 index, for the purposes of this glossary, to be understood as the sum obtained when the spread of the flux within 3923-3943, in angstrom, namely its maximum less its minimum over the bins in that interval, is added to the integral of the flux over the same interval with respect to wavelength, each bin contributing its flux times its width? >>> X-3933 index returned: 700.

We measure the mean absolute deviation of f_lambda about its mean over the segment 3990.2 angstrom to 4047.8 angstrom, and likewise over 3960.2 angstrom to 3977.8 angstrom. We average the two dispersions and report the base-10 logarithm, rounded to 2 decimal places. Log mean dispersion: -0.07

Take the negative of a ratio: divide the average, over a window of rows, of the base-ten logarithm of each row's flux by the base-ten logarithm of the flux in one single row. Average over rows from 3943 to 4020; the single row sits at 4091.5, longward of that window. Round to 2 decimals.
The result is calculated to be -1.00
